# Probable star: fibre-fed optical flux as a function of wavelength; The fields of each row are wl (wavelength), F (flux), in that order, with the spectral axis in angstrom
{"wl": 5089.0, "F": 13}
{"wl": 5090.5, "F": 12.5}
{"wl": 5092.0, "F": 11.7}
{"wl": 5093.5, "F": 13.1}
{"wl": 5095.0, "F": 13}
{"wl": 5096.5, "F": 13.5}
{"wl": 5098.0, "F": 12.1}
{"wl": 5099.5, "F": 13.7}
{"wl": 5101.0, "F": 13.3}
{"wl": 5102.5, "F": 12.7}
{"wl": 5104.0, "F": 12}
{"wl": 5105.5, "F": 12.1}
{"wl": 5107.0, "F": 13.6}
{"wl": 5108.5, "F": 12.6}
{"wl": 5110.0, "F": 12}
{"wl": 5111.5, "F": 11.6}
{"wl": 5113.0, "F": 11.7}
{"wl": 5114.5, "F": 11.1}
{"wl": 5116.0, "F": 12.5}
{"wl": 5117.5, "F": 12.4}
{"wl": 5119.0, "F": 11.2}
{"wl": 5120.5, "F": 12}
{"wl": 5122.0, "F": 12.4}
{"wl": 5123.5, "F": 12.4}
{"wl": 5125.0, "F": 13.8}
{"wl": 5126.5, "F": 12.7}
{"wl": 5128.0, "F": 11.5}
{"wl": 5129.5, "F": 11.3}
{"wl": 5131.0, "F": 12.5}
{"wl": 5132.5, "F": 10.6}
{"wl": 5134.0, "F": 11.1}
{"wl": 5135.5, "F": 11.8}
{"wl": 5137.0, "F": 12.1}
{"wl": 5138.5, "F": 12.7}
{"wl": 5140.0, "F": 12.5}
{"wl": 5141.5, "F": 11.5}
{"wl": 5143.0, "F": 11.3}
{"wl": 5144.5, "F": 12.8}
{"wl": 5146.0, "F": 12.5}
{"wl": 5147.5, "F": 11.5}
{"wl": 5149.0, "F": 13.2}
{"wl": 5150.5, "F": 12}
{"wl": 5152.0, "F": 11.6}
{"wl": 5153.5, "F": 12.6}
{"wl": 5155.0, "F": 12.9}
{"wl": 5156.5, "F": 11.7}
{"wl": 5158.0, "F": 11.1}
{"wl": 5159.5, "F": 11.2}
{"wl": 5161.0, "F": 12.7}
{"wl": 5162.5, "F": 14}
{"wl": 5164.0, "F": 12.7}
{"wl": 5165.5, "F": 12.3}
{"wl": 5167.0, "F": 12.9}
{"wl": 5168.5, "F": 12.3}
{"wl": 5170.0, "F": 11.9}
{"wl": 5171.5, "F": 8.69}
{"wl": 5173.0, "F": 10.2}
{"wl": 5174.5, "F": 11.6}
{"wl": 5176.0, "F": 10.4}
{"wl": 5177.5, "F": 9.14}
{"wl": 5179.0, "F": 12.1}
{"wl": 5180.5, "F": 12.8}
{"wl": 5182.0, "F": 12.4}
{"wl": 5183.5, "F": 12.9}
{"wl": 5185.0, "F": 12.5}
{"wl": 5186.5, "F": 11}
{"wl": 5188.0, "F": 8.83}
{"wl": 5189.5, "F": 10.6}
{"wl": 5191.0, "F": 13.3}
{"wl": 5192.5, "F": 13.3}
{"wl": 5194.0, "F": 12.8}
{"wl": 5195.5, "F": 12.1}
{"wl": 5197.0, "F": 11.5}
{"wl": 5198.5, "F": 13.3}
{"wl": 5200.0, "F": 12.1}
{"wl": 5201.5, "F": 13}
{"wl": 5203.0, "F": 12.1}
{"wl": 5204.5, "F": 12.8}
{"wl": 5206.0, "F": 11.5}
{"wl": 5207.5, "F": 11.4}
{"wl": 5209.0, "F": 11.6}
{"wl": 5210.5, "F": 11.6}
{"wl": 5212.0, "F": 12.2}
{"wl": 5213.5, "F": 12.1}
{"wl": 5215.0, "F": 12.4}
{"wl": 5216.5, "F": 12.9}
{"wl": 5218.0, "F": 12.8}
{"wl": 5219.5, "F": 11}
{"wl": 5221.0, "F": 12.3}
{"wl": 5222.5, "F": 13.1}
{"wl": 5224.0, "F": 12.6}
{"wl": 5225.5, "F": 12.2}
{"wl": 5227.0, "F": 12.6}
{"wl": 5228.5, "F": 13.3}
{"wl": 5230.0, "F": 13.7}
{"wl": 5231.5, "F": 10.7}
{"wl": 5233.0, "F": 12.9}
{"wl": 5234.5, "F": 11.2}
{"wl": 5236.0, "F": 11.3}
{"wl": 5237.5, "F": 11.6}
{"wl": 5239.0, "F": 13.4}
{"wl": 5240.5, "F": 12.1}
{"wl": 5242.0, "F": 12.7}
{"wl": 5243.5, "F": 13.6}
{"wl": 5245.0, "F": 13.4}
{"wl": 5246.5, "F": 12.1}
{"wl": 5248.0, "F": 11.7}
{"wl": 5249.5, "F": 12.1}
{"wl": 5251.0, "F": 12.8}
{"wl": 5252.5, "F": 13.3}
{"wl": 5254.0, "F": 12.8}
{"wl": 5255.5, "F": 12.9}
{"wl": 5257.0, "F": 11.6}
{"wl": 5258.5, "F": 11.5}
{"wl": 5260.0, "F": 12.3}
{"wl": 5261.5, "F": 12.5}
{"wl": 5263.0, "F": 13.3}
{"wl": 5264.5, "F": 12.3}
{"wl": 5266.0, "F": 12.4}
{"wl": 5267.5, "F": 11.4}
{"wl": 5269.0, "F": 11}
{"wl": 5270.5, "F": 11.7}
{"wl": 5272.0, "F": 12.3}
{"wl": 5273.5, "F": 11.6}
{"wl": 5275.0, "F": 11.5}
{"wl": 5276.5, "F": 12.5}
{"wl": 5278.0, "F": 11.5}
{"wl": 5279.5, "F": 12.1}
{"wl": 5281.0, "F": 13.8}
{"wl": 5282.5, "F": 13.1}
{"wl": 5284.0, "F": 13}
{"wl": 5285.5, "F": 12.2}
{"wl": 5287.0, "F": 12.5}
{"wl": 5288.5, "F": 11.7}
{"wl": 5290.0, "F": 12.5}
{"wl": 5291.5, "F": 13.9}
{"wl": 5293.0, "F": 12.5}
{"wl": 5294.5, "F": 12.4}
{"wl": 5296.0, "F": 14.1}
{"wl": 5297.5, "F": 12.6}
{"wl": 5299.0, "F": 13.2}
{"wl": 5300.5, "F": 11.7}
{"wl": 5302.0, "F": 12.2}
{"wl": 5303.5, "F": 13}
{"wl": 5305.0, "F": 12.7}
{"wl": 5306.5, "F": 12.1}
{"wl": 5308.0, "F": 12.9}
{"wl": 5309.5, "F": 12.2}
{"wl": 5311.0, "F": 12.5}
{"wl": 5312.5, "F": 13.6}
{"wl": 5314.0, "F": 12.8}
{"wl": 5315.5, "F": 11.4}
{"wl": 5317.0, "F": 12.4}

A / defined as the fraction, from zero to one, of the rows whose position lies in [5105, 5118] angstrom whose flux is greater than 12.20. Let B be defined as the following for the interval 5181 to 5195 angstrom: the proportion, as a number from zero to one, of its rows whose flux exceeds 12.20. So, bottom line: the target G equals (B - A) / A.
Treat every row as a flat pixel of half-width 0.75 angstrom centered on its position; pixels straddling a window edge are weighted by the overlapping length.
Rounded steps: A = 0.4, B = 0.67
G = 0.5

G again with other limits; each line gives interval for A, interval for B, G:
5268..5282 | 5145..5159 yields 0.3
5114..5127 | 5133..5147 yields -0.3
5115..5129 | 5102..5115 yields -0.5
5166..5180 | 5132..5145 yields 0.5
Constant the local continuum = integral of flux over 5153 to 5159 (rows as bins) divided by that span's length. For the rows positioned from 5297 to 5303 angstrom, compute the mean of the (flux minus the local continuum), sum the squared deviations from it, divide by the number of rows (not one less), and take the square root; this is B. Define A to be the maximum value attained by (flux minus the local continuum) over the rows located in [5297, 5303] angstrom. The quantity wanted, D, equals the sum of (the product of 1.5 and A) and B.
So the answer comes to 2.3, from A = 1.18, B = 0.55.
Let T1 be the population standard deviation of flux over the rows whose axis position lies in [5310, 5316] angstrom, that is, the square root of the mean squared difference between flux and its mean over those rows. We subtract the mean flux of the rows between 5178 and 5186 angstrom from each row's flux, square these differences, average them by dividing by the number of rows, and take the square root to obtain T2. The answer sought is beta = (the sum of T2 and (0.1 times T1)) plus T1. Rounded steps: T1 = 0.79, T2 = 0.29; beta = 1.15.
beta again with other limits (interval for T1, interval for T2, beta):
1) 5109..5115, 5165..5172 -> 1.85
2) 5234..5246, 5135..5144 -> 1.53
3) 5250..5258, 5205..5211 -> 0.71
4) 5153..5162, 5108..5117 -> 1.32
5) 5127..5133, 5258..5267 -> 1.27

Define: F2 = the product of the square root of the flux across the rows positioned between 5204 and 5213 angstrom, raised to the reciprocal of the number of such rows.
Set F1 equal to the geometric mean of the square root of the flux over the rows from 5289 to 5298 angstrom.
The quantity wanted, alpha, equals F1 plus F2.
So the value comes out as 7.04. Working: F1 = 3.60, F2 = 3.44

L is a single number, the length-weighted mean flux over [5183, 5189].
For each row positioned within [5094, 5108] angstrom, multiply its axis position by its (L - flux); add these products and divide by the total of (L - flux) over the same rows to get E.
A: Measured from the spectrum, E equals 5100.7 angstrom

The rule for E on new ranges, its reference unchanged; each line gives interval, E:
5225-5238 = 5229.5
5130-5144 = 5137.5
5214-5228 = 5221.1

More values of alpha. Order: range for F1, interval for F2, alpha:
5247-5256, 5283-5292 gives 7.10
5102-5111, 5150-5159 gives 6.99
